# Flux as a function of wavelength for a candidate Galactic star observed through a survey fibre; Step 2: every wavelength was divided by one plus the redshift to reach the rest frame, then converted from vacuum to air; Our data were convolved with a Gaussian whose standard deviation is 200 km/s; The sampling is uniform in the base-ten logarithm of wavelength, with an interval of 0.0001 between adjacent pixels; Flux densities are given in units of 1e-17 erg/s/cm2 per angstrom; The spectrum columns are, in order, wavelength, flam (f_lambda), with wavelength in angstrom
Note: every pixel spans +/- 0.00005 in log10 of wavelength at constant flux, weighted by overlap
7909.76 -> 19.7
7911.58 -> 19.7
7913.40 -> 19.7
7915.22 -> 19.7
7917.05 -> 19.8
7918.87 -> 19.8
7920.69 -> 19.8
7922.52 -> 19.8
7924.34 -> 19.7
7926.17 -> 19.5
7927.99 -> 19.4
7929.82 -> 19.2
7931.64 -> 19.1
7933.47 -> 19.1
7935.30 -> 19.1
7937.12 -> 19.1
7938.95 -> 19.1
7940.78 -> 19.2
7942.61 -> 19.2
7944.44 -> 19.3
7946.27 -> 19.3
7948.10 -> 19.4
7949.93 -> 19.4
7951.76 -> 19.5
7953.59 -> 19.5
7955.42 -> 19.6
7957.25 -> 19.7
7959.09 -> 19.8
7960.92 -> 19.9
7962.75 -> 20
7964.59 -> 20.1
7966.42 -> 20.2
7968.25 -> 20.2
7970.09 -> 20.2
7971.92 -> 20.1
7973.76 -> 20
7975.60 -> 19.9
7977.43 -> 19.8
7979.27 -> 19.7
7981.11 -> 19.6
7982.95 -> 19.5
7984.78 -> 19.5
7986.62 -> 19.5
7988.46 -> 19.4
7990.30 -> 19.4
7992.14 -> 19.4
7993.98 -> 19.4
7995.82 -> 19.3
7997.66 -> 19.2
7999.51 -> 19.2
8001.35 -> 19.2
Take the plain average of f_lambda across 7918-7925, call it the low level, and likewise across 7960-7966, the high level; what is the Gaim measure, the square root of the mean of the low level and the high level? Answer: 4.46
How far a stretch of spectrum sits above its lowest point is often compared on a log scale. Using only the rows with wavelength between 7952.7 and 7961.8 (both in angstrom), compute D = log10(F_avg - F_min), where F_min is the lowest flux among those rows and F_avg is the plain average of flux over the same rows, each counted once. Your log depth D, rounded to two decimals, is -0.70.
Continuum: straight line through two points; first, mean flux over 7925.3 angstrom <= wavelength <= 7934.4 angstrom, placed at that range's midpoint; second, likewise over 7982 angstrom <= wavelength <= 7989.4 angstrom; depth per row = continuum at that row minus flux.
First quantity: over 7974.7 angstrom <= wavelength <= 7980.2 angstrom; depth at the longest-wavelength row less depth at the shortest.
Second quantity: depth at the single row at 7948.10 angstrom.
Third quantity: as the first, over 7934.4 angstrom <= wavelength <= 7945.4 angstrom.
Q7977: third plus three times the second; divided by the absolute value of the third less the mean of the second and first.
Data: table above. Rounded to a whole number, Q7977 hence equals -2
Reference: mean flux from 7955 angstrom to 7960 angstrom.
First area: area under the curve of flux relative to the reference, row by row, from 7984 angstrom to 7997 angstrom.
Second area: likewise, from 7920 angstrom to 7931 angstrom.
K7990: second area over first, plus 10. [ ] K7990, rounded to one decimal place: 10.9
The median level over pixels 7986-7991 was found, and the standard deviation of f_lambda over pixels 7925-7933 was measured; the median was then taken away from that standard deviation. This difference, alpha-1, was -19.2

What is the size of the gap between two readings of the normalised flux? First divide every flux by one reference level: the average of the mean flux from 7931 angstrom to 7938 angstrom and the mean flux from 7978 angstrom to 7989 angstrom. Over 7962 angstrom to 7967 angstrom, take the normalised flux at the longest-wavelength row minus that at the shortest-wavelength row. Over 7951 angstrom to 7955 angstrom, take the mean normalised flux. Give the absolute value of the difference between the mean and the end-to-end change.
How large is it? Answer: 1.00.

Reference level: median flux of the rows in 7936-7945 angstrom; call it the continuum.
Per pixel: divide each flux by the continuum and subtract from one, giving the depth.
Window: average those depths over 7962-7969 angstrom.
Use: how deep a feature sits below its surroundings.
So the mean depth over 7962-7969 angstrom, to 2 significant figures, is -0.048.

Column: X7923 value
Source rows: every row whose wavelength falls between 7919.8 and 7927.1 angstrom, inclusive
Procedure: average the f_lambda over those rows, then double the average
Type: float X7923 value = 39.4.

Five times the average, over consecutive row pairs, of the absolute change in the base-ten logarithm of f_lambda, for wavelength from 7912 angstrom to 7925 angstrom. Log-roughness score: 0.004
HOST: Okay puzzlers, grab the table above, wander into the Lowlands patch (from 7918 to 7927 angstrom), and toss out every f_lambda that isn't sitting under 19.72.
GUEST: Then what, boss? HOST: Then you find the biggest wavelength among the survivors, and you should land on 7926.17 angstrom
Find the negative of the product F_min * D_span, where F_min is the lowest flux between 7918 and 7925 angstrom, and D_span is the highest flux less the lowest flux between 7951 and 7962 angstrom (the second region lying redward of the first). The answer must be -7.9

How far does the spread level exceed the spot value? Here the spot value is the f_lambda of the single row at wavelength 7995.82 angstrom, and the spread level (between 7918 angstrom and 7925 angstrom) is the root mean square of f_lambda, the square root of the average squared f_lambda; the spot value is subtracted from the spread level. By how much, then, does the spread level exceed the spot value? 0.5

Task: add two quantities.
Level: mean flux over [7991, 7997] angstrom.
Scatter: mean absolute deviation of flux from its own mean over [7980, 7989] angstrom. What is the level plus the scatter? 19.4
